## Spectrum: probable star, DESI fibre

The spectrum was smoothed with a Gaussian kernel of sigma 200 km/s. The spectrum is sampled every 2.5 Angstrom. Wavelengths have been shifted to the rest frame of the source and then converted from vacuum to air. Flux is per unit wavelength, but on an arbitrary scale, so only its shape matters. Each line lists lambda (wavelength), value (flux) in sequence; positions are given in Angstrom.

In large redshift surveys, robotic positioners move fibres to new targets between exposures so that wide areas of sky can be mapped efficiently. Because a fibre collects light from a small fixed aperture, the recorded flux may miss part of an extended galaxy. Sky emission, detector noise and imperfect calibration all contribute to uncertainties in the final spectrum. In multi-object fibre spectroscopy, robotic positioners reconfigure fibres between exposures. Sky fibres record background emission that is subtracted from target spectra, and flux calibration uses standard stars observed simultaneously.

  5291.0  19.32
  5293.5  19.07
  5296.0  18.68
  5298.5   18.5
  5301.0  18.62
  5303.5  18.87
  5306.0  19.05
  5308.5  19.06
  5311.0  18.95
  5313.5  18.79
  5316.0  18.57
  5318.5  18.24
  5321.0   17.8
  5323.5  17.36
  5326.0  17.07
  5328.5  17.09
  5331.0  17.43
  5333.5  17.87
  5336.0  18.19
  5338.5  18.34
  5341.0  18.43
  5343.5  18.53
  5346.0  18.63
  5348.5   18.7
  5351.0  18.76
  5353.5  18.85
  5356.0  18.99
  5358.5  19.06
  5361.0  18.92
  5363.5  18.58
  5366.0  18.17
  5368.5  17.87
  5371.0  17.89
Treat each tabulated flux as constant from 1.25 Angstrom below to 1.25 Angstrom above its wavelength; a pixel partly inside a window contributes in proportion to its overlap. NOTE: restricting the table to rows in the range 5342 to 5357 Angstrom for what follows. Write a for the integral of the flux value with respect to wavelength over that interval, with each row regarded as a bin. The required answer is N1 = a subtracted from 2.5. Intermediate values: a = 281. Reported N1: -279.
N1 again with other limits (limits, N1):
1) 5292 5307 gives -280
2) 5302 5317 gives -281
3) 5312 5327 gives -268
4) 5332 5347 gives -272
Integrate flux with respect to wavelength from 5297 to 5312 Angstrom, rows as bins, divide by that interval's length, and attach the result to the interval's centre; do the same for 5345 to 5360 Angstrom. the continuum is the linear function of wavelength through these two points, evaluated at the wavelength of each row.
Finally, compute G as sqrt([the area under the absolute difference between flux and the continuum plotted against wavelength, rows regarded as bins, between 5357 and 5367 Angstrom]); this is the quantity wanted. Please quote 1.72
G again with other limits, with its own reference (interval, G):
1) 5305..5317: 1.43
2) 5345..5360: 1.41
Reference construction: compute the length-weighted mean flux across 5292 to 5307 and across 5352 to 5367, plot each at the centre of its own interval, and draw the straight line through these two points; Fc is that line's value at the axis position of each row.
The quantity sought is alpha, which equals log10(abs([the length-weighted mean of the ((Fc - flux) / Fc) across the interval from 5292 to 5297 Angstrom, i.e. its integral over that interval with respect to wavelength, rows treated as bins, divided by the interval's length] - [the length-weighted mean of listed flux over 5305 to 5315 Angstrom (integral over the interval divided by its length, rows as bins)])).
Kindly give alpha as 1.28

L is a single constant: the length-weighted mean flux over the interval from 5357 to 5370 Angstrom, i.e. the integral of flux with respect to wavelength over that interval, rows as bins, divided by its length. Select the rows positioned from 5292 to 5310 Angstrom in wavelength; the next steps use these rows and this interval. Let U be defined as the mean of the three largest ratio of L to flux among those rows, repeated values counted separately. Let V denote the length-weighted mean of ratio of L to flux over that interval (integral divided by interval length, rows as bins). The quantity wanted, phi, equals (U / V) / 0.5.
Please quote 2.026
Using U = 1.00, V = 0.98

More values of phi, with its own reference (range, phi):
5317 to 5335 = 2.046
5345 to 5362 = 2.016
